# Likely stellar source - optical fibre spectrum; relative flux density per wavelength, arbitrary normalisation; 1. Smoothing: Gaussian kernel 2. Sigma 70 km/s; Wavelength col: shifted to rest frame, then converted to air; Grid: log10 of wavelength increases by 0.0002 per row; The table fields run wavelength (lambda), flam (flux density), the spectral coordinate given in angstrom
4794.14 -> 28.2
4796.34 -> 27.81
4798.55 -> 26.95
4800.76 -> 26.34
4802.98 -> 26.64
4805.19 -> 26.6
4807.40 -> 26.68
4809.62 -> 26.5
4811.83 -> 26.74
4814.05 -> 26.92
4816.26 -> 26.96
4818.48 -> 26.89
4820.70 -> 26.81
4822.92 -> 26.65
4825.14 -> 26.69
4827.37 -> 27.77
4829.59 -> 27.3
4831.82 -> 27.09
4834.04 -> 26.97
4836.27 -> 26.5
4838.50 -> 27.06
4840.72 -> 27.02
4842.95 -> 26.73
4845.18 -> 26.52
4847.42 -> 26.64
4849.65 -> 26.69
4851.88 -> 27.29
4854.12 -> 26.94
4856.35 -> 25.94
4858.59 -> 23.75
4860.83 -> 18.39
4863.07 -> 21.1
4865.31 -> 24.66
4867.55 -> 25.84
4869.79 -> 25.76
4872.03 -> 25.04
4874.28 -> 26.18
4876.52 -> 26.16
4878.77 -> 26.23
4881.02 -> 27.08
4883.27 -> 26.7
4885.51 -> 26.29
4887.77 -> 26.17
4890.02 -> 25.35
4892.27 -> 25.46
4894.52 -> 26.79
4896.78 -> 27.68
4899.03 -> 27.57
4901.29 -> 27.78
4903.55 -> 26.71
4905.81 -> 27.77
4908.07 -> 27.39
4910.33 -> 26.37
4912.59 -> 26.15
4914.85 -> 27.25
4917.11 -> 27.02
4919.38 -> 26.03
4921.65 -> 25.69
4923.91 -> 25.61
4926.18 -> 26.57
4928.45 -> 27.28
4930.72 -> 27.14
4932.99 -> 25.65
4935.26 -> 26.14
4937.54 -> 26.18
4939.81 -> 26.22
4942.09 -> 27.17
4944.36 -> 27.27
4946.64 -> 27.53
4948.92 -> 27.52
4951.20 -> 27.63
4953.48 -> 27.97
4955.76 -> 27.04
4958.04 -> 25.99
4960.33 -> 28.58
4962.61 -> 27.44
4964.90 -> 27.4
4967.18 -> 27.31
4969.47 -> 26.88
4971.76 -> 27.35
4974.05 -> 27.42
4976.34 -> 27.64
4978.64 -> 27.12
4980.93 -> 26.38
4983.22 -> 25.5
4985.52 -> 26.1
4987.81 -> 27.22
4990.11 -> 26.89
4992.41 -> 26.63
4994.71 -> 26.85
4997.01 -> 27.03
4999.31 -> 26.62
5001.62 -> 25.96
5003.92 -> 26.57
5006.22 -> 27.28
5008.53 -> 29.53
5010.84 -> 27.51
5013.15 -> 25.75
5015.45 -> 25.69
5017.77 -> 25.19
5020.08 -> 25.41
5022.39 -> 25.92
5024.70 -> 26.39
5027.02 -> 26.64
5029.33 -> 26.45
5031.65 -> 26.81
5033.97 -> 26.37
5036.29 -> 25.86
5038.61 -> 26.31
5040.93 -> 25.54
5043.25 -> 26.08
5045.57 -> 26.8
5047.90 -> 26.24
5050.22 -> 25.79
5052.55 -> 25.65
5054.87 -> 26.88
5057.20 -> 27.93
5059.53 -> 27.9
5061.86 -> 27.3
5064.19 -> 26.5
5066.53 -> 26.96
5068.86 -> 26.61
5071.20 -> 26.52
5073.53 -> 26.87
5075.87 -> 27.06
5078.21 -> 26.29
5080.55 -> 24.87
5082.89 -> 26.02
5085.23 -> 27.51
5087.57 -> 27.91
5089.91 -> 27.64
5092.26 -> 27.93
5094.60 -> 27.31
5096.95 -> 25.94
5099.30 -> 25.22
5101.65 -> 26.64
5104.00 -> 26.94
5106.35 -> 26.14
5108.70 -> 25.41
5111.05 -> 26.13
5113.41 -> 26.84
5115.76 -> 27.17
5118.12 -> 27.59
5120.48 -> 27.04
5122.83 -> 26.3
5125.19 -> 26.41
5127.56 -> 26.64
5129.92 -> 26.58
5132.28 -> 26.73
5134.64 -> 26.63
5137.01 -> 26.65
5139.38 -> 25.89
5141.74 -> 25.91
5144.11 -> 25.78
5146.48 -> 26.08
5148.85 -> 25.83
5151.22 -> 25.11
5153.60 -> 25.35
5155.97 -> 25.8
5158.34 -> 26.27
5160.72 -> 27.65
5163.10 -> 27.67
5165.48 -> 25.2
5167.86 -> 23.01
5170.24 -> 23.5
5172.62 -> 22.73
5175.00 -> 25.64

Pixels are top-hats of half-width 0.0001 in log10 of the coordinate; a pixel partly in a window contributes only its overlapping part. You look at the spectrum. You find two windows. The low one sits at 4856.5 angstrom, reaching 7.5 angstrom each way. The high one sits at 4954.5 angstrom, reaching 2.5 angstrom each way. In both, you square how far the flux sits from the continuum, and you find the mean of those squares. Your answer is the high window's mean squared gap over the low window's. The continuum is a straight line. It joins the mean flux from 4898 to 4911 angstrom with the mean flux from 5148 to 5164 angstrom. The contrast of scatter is 0.02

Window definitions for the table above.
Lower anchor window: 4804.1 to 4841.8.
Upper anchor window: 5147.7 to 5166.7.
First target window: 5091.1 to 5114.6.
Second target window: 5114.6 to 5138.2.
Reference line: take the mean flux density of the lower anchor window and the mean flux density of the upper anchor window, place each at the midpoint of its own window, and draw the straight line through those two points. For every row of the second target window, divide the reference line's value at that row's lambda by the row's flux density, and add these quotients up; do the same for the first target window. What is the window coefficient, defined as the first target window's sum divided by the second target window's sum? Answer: 1.02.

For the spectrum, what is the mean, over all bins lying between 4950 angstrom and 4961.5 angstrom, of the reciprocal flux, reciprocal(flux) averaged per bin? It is 0.0365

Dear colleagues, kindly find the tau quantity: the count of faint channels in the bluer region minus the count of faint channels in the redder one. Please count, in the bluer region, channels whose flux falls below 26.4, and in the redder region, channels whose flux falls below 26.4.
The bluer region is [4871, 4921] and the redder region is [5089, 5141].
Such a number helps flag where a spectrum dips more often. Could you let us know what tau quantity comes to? 4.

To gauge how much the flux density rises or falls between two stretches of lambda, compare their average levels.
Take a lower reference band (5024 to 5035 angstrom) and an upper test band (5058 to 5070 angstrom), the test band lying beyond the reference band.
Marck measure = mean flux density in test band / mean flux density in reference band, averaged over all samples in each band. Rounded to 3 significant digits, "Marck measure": 1.02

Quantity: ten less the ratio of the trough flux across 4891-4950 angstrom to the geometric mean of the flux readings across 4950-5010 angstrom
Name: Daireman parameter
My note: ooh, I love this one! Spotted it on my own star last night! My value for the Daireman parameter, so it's 9.06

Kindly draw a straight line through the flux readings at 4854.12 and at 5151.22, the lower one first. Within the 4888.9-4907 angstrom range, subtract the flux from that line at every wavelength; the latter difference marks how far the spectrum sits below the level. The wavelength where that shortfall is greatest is 4890.02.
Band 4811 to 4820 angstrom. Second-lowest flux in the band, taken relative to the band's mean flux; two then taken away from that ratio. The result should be -1.00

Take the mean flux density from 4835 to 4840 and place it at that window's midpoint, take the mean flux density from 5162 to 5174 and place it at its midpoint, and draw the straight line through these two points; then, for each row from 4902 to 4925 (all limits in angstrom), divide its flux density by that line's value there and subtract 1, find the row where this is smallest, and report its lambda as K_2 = 4923.91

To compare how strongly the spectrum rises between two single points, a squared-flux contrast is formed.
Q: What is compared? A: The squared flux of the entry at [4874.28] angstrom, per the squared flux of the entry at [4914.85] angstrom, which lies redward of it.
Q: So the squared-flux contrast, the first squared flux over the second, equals 0.92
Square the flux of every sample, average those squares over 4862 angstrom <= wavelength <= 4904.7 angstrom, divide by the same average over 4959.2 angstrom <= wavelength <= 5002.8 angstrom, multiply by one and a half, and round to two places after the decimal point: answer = 1.40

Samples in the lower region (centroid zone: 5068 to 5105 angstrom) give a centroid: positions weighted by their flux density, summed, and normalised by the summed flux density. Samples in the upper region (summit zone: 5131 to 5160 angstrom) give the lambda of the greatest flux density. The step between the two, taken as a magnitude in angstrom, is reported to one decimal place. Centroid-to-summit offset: 45.9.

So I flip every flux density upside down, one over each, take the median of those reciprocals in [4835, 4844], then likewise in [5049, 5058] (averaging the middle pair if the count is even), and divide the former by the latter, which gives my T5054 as 0.98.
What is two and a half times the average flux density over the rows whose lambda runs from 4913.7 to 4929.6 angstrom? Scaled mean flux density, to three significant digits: 66.2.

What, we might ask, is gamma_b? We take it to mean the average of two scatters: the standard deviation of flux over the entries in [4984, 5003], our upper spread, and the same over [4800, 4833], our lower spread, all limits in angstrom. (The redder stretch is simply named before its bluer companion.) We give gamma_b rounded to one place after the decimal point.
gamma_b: 0.4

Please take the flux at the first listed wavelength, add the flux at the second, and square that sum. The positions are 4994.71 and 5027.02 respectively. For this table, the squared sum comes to 2861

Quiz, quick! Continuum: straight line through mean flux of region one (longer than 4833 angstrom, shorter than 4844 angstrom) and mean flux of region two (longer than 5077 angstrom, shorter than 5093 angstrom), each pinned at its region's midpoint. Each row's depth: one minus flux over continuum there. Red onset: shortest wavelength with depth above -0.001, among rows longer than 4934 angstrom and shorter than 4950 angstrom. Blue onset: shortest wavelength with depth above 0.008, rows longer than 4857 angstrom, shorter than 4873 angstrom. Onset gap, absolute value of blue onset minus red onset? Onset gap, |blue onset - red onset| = 76.7 angstrom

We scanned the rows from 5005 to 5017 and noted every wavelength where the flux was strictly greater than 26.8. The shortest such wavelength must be 5006.22 angstrom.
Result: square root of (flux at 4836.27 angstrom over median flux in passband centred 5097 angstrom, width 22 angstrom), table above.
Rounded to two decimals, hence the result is 0.99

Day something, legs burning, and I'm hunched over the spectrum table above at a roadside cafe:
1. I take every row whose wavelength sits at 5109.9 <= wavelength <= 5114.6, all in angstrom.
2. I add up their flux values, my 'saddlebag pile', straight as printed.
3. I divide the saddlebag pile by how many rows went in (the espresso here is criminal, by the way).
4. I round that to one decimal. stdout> 26.5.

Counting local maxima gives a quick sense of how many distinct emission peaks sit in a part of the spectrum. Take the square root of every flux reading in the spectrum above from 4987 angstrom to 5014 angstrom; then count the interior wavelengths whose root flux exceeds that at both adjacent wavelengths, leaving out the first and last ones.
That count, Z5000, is 2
